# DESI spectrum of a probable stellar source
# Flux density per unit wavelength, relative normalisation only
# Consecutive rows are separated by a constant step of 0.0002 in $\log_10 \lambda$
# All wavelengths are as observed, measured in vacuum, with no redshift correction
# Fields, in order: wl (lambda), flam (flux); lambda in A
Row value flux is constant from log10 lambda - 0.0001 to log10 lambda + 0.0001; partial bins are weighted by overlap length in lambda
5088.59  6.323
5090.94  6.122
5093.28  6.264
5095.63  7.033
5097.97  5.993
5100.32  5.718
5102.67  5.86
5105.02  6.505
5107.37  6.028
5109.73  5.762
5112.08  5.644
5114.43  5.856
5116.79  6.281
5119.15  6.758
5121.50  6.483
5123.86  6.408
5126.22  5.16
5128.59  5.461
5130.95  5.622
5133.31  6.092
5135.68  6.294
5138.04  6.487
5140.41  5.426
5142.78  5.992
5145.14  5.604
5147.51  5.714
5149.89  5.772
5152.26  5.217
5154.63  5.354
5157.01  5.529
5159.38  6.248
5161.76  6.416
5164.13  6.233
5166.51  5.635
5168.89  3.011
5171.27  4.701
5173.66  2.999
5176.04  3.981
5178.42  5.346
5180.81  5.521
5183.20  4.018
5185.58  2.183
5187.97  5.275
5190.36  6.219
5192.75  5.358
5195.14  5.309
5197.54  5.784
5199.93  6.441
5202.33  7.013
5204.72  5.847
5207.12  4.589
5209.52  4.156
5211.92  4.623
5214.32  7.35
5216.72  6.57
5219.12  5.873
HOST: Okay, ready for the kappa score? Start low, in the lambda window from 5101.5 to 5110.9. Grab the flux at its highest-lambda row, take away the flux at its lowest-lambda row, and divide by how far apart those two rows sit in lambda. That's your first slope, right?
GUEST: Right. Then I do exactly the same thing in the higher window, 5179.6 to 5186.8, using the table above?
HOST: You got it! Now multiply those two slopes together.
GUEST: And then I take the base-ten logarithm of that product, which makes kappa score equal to -2.0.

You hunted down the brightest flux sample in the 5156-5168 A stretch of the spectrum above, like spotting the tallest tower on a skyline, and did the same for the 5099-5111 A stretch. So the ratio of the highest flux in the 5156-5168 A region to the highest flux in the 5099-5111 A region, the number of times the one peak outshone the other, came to 0.99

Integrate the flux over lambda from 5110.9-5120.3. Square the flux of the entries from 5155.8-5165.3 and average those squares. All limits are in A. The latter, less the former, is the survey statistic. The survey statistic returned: -20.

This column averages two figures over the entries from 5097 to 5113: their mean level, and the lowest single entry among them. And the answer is 5.8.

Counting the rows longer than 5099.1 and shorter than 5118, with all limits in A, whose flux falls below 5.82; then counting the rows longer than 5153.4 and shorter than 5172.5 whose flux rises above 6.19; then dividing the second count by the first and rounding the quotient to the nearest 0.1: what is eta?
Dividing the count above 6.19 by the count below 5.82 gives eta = 1.0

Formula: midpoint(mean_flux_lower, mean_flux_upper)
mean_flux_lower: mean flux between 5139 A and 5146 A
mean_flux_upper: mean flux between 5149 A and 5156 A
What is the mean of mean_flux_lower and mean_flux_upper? 5.6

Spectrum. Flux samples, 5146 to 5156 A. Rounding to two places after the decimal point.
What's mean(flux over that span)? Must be 5.51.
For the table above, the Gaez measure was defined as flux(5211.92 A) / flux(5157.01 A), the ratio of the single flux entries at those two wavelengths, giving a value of 0.84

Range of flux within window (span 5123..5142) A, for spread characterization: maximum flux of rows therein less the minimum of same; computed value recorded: 1.3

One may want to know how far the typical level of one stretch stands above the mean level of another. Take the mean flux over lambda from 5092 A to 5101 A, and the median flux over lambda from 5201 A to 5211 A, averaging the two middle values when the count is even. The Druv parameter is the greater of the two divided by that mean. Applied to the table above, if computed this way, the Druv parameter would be 1.00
